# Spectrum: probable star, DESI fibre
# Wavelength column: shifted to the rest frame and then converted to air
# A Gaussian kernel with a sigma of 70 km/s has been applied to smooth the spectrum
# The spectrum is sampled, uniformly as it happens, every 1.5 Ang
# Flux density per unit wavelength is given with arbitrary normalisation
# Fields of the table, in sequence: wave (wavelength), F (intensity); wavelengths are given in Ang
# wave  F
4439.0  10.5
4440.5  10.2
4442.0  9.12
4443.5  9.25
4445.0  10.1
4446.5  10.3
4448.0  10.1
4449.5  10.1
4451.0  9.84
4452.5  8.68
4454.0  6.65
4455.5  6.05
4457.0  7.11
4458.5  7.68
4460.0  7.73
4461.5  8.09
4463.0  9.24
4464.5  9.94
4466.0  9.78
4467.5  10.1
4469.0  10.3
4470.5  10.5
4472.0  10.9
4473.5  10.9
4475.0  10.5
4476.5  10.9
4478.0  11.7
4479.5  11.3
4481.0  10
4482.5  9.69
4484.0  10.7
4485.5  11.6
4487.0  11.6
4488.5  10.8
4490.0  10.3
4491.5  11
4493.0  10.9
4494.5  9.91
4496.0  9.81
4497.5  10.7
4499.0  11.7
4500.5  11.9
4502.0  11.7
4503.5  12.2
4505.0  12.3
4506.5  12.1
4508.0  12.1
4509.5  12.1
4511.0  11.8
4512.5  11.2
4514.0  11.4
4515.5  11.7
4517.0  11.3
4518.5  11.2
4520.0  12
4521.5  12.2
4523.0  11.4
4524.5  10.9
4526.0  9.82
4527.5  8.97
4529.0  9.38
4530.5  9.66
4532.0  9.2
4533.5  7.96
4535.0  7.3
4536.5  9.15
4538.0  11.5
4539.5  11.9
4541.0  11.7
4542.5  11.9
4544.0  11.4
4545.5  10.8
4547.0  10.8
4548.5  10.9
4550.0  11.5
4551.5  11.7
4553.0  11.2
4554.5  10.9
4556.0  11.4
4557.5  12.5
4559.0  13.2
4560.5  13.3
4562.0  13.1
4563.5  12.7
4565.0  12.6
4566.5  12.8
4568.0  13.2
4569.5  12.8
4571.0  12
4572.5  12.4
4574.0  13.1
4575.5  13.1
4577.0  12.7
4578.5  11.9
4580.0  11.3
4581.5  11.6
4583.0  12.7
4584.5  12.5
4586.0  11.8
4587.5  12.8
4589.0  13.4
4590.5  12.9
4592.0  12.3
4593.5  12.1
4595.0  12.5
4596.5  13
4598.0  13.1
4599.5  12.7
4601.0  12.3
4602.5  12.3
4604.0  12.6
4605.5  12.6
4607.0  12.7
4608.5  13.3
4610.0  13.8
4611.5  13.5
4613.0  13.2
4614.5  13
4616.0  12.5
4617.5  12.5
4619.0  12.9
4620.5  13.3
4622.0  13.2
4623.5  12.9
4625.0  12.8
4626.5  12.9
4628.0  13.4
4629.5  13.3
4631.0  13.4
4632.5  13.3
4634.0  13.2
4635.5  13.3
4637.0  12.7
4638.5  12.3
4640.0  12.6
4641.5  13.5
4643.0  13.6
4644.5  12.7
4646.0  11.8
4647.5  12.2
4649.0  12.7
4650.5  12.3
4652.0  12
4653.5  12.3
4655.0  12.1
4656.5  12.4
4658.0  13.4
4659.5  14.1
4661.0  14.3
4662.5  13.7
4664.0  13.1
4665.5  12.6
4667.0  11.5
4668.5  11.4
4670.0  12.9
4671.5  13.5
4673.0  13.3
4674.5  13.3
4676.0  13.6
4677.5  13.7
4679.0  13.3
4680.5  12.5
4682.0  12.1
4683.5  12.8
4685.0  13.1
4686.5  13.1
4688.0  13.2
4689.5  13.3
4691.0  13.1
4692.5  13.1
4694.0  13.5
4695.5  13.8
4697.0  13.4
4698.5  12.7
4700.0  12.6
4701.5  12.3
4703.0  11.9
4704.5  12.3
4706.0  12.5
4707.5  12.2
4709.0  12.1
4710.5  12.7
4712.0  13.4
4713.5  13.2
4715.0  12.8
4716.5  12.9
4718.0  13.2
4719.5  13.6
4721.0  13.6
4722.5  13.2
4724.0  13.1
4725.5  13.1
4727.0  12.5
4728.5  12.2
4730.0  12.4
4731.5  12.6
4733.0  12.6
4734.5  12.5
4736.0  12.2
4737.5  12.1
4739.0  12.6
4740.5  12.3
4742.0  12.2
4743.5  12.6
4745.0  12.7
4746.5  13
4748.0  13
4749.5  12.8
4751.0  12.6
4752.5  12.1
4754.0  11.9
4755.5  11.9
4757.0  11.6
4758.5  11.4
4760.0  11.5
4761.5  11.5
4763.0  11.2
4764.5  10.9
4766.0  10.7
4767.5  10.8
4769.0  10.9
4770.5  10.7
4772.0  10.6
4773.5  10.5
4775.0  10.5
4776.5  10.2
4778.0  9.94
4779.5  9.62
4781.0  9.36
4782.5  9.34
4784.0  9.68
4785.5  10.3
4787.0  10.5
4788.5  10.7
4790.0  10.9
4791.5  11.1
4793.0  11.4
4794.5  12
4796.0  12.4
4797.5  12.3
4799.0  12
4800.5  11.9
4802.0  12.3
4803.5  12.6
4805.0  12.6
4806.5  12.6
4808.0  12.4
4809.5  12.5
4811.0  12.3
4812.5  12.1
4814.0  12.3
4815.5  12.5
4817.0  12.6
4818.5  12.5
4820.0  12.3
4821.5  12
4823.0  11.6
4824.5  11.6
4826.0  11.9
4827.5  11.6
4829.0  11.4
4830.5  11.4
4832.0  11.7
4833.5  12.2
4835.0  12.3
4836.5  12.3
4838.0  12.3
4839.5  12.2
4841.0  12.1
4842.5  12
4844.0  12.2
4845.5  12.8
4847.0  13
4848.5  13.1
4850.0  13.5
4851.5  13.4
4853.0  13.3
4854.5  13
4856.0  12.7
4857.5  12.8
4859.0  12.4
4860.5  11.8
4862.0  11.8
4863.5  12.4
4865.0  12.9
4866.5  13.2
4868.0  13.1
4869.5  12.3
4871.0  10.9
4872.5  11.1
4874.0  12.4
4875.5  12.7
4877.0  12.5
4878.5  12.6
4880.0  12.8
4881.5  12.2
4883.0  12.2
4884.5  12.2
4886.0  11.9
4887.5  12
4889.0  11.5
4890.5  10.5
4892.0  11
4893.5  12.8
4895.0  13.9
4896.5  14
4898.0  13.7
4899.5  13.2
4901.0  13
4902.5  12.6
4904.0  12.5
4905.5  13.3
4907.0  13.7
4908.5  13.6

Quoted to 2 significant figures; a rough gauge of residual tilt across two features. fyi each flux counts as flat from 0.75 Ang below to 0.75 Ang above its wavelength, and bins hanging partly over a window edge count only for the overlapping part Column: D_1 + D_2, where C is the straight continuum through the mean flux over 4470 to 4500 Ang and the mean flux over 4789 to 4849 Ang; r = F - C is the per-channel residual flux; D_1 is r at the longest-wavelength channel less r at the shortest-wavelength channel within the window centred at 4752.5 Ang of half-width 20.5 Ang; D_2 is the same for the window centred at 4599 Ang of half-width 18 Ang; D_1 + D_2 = -1.4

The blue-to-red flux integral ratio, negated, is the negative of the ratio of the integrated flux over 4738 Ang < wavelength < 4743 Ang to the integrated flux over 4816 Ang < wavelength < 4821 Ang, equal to -0.99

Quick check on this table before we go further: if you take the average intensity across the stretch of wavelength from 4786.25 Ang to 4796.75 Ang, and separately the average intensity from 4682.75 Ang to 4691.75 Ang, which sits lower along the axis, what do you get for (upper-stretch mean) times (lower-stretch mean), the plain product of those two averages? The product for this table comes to 148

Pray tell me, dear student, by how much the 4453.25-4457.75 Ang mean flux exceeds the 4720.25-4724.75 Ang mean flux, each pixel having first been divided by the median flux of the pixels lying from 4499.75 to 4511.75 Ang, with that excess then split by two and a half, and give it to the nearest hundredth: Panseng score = -0.22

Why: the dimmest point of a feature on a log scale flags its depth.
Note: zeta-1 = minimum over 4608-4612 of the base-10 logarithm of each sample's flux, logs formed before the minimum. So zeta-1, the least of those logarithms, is 1.12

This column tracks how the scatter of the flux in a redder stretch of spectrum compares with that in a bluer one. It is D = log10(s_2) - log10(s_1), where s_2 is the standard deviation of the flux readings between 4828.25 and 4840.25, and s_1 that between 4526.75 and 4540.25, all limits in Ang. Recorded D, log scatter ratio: -0.56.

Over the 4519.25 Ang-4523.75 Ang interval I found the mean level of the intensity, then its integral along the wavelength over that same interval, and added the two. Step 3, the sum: 65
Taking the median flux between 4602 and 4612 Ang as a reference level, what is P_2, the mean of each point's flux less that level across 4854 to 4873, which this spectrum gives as -0.4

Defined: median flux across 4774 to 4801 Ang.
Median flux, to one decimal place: 10.6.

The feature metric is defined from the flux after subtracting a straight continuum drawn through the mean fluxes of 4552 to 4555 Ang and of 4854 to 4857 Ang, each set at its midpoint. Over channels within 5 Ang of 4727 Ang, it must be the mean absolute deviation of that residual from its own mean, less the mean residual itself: -0.3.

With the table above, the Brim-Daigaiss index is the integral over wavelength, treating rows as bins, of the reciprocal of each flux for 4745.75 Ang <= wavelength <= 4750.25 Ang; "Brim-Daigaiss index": 0.348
